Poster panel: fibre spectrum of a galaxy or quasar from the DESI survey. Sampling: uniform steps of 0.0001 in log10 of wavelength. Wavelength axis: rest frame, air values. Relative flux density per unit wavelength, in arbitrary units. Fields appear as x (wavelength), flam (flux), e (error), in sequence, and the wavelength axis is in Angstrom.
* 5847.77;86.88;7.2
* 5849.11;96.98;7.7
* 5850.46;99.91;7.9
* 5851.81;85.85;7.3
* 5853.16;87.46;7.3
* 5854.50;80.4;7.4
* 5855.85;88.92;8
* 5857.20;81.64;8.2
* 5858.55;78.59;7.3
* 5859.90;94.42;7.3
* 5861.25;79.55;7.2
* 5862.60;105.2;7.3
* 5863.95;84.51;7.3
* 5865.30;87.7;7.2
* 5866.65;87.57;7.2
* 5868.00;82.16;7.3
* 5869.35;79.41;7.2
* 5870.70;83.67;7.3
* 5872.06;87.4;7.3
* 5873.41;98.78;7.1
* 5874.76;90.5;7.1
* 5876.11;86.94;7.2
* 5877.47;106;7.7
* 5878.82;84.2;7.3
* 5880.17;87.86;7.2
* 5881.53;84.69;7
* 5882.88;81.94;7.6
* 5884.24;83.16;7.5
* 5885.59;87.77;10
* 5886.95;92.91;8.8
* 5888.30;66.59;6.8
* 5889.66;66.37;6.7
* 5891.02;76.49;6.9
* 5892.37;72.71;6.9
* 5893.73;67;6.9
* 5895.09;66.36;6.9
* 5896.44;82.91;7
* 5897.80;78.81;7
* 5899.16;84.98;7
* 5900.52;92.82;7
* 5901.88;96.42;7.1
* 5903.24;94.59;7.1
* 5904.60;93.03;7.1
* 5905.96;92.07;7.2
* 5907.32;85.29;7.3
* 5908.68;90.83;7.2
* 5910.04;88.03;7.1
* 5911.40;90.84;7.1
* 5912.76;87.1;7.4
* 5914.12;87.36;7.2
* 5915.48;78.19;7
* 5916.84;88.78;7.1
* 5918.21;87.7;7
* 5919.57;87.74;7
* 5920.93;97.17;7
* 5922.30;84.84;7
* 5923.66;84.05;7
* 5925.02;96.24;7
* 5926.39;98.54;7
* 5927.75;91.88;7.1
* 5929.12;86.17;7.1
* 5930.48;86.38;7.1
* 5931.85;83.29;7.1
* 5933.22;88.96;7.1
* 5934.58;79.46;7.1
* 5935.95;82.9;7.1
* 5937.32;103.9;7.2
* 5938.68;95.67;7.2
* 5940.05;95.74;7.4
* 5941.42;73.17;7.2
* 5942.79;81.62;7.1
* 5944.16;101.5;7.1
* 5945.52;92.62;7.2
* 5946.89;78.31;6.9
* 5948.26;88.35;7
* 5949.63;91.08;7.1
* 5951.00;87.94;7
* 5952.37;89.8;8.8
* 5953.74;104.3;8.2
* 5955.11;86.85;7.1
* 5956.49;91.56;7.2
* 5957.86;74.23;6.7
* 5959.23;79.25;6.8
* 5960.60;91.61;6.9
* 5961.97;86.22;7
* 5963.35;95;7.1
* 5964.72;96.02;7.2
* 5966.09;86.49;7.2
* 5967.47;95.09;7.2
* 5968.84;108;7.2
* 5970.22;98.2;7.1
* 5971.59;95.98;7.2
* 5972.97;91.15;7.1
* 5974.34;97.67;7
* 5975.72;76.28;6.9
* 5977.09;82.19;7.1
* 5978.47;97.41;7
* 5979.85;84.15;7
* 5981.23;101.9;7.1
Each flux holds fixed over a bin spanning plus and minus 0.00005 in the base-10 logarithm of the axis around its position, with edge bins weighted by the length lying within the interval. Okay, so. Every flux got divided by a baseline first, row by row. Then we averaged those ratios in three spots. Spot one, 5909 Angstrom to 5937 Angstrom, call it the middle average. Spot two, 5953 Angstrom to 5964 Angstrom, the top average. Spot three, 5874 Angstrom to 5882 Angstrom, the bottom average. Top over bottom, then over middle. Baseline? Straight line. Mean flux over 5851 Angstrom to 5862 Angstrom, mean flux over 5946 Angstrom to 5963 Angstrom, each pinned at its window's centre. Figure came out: 0.94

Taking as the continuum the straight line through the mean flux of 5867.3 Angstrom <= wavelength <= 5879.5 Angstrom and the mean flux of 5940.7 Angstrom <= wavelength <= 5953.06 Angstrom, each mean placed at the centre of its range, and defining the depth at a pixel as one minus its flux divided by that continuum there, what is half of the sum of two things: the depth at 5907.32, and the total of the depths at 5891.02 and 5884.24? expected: 0.11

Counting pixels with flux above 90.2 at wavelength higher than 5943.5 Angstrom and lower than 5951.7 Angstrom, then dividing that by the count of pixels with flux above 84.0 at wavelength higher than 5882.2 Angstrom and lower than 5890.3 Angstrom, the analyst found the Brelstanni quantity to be 1.50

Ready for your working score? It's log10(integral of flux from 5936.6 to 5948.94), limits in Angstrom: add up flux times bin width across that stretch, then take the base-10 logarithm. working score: 3.05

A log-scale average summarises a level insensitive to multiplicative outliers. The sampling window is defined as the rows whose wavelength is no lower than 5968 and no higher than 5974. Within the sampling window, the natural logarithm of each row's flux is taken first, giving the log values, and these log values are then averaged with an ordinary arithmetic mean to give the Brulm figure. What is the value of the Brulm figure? 4.59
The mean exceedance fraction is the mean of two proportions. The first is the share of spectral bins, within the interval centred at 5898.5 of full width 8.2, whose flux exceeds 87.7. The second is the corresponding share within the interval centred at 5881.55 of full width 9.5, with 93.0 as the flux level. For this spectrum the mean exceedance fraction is 0.24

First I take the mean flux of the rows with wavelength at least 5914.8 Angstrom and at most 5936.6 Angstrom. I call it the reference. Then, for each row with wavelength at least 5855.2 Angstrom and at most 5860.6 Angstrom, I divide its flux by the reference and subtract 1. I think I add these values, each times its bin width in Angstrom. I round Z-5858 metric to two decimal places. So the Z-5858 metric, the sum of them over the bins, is -0.11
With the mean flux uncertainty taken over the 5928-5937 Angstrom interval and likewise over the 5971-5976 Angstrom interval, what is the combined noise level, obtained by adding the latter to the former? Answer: 14.2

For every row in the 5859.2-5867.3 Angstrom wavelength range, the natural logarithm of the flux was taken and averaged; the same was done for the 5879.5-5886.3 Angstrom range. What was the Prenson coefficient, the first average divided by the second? 1.01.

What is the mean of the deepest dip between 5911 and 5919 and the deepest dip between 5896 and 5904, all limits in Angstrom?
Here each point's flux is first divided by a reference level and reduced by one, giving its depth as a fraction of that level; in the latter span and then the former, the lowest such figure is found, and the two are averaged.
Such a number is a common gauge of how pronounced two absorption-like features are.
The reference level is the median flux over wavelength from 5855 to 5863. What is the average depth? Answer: -0.080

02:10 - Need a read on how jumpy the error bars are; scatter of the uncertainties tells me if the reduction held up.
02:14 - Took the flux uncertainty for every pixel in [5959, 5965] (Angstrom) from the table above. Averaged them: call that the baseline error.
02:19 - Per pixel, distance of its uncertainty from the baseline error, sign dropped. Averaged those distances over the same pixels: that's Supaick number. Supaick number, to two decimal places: 0.12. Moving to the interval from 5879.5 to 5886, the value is 0.86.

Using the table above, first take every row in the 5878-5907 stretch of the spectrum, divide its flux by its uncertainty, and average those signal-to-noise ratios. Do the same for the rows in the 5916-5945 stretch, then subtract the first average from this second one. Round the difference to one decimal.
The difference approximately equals 1.2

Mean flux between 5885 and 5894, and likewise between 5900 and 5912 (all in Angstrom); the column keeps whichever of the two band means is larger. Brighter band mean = 91.5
